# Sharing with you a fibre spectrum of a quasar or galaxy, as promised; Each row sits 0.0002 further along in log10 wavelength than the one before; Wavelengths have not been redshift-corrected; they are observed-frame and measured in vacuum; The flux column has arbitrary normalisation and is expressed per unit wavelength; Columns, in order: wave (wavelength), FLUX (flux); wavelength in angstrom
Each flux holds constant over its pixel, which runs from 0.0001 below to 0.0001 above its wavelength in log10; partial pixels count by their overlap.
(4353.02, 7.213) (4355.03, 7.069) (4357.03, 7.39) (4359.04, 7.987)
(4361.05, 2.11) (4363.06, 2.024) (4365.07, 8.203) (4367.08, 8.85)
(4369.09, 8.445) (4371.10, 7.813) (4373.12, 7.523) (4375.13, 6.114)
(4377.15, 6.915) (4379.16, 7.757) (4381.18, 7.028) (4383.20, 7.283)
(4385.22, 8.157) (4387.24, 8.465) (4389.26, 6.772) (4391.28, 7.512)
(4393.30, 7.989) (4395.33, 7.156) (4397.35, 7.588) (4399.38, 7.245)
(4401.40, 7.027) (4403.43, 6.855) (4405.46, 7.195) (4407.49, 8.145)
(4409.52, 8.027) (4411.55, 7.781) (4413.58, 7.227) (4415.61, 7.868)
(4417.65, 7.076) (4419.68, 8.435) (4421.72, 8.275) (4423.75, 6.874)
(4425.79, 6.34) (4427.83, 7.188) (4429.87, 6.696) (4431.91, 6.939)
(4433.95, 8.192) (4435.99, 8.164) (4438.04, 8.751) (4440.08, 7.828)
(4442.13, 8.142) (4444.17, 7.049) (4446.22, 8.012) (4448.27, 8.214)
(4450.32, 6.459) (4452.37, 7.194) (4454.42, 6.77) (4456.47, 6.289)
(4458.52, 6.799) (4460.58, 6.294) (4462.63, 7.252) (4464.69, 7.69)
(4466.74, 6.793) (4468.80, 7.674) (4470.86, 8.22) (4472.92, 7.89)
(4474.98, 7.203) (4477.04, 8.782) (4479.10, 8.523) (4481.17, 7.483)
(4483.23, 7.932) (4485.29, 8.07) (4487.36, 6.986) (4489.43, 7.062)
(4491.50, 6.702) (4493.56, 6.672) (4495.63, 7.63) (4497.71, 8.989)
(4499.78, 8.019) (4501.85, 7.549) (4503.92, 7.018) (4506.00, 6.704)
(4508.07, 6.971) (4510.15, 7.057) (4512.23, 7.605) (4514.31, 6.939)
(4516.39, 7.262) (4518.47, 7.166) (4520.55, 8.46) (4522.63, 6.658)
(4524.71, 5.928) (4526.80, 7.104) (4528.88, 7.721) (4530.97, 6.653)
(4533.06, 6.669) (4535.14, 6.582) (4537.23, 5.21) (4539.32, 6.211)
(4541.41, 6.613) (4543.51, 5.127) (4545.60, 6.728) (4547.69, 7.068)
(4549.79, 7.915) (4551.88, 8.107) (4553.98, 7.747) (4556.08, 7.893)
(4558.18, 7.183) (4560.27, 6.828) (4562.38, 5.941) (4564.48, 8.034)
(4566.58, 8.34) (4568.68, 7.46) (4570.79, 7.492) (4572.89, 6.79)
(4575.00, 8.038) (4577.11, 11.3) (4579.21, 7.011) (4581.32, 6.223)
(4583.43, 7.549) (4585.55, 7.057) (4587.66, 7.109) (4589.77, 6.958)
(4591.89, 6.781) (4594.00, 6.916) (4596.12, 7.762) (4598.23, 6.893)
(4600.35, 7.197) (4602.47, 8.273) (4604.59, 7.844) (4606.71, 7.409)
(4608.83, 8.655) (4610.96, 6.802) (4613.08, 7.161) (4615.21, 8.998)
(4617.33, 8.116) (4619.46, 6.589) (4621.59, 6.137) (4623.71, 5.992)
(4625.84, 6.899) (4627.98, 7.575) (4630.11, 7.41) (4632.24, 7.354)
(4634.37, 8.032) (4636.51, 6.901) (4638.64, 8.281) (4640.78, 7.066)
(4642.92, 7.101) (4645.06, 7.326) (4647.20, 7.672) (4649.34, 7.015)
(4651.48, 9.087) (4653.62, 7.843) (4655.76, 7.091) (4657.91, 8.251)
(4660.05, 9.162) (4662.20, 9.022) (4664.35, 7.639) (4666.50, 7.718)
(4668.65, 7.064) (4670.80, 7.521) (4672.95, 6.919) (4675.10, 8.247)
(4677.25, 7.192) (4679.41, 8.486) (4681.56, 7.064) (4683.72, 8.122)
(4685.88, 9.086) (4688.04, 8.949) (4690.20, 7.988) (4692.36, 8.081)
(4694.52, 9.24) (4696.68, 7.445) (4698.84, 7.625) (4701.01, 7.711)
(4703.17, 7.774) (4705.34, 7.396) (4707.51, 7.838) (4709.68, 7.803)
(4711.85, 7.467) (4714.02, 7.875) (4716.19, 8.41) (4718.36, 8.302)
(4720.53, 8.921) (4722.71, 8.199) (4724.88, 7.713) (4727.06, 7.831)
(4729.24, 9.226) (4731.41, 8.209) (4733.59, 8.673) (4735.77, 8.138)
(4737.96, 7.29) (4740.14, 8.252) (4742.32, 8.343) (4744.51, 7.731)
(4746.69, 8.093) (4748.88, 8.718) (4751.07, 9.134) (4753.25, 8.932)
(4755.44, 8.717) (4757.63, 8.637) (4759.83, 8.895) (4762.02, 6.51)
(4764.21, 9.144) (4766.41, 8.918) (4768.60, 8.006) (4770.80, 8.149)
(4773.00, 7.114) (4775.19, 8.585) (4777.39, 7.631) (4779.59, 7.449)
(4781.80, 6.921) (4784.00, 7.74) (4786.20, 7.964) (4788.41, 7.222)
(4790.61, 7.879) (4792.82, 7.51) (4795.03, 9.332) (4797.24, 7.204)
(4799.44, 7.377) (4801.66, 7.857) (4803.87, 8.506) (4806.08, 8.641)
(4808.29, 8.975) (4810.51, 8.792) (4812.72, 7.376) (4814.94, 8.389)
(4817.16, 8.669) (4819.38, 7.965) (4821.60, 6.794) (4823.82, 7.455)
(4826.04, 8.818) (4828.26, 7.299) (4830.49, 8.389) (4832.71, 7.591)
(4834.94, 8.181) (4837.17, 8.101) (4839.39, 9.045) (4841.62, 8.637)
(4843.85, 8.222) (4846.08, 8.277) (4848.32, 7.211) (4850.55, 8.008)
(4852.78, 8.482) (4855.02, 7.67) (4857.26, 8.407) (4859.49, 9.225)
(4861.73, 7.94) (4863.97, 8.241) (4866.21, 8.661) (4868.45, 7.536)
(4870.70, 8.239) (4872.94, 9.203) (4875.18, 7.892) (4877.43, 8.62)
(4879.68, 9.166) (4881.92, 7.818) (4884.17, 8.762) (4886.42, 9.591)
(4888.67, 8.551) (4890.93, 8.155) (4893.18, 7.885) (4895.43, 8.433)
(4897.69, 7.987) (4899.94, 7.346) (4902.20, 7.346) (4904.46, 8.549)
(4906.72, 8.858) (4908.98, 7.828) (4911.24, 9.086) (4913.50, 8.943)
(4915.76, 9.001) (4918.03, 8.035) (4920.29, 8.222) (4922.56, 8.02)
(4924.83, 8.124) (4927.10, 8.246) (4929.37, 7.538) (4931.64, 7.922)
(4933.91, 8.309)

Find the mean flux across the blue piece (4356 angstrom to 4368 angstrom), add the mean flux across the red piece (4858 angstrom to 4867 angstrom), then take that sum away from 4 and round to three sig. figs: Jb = -10.6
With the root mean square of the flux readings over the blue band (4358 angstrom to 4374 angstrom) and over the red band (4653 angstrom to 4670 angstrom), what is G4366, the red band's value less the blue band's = 0.88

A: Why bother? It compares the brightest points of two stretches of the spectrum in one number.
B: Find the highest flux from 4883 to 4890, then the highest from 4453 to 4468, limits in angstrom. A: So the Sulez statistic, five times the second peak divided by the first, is 4.0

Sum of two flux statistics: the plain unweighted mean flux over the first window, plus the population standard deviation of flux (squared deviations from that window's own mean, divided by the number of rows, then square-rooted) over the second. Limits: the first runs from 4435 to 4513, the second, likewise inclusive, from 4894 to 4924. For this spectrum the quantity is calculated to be 8.05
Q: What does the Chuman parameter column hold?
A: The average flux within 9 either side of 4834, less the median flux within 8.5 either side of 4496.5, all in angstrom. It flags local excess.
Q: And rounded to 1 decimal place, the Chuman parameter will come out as 1.0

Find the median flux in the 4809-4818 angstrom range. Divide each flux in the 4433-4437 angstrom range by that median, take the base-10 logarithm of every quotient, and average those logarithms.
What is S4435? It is -0.018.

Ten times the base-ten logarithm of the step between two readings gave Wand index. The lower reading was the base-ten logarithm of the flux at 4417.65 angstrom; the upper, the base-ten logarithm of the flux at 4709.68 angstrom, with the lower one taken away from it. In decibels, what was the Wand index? -13.7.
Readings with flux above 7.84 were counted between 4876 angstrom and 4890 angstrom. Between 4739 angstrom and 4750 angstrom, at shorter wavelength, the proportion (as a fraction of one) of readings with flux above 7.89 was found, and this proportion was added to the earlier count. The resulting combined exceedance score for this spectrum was 5.8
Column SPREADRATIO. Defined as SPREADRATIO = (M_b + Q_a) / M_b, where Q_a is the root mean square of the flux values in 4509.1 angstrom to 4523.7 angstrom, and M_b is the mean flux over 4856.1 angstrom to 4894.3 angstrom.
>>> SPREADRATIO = 1.87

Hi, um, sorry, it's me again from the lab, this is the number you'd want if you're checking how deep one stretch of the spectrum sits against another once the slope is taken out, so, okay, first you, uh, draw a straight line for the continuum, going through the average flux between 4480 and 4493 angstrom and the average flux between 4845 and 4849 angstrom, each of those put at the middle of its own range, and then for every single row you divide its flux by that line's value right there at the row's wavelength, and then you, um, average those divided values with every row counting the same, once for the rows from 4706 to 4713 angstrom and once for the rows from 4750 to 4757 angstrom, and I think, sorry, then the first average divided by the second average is 0.87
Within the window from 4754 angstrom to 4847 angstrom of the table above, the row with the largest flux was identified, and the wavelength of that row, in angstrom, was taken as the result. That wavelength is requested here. 4795.03 angstrom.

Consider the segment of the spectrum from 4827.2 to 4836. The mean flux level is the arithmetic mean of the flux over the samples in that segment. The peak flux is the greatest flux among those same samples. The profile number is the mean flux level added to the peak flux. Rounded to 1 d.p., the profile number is 16.3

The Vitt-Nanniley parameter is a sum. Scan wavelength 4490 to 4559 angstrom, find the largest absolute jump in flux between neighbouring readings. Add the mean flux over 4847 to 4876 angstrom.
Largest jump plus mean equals 10.0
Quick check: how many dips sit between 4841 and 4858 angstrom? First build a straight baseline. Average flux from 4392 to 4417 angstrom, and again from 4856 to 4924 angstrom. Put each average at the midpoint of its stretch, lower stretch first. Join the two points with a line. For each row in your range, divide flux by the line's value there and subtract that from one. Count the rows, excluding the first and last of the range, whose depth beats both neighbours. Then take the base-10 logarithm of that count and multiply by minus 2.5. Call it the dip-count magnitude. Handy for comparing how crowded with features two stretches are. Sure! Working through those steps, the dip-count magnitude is -1.19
